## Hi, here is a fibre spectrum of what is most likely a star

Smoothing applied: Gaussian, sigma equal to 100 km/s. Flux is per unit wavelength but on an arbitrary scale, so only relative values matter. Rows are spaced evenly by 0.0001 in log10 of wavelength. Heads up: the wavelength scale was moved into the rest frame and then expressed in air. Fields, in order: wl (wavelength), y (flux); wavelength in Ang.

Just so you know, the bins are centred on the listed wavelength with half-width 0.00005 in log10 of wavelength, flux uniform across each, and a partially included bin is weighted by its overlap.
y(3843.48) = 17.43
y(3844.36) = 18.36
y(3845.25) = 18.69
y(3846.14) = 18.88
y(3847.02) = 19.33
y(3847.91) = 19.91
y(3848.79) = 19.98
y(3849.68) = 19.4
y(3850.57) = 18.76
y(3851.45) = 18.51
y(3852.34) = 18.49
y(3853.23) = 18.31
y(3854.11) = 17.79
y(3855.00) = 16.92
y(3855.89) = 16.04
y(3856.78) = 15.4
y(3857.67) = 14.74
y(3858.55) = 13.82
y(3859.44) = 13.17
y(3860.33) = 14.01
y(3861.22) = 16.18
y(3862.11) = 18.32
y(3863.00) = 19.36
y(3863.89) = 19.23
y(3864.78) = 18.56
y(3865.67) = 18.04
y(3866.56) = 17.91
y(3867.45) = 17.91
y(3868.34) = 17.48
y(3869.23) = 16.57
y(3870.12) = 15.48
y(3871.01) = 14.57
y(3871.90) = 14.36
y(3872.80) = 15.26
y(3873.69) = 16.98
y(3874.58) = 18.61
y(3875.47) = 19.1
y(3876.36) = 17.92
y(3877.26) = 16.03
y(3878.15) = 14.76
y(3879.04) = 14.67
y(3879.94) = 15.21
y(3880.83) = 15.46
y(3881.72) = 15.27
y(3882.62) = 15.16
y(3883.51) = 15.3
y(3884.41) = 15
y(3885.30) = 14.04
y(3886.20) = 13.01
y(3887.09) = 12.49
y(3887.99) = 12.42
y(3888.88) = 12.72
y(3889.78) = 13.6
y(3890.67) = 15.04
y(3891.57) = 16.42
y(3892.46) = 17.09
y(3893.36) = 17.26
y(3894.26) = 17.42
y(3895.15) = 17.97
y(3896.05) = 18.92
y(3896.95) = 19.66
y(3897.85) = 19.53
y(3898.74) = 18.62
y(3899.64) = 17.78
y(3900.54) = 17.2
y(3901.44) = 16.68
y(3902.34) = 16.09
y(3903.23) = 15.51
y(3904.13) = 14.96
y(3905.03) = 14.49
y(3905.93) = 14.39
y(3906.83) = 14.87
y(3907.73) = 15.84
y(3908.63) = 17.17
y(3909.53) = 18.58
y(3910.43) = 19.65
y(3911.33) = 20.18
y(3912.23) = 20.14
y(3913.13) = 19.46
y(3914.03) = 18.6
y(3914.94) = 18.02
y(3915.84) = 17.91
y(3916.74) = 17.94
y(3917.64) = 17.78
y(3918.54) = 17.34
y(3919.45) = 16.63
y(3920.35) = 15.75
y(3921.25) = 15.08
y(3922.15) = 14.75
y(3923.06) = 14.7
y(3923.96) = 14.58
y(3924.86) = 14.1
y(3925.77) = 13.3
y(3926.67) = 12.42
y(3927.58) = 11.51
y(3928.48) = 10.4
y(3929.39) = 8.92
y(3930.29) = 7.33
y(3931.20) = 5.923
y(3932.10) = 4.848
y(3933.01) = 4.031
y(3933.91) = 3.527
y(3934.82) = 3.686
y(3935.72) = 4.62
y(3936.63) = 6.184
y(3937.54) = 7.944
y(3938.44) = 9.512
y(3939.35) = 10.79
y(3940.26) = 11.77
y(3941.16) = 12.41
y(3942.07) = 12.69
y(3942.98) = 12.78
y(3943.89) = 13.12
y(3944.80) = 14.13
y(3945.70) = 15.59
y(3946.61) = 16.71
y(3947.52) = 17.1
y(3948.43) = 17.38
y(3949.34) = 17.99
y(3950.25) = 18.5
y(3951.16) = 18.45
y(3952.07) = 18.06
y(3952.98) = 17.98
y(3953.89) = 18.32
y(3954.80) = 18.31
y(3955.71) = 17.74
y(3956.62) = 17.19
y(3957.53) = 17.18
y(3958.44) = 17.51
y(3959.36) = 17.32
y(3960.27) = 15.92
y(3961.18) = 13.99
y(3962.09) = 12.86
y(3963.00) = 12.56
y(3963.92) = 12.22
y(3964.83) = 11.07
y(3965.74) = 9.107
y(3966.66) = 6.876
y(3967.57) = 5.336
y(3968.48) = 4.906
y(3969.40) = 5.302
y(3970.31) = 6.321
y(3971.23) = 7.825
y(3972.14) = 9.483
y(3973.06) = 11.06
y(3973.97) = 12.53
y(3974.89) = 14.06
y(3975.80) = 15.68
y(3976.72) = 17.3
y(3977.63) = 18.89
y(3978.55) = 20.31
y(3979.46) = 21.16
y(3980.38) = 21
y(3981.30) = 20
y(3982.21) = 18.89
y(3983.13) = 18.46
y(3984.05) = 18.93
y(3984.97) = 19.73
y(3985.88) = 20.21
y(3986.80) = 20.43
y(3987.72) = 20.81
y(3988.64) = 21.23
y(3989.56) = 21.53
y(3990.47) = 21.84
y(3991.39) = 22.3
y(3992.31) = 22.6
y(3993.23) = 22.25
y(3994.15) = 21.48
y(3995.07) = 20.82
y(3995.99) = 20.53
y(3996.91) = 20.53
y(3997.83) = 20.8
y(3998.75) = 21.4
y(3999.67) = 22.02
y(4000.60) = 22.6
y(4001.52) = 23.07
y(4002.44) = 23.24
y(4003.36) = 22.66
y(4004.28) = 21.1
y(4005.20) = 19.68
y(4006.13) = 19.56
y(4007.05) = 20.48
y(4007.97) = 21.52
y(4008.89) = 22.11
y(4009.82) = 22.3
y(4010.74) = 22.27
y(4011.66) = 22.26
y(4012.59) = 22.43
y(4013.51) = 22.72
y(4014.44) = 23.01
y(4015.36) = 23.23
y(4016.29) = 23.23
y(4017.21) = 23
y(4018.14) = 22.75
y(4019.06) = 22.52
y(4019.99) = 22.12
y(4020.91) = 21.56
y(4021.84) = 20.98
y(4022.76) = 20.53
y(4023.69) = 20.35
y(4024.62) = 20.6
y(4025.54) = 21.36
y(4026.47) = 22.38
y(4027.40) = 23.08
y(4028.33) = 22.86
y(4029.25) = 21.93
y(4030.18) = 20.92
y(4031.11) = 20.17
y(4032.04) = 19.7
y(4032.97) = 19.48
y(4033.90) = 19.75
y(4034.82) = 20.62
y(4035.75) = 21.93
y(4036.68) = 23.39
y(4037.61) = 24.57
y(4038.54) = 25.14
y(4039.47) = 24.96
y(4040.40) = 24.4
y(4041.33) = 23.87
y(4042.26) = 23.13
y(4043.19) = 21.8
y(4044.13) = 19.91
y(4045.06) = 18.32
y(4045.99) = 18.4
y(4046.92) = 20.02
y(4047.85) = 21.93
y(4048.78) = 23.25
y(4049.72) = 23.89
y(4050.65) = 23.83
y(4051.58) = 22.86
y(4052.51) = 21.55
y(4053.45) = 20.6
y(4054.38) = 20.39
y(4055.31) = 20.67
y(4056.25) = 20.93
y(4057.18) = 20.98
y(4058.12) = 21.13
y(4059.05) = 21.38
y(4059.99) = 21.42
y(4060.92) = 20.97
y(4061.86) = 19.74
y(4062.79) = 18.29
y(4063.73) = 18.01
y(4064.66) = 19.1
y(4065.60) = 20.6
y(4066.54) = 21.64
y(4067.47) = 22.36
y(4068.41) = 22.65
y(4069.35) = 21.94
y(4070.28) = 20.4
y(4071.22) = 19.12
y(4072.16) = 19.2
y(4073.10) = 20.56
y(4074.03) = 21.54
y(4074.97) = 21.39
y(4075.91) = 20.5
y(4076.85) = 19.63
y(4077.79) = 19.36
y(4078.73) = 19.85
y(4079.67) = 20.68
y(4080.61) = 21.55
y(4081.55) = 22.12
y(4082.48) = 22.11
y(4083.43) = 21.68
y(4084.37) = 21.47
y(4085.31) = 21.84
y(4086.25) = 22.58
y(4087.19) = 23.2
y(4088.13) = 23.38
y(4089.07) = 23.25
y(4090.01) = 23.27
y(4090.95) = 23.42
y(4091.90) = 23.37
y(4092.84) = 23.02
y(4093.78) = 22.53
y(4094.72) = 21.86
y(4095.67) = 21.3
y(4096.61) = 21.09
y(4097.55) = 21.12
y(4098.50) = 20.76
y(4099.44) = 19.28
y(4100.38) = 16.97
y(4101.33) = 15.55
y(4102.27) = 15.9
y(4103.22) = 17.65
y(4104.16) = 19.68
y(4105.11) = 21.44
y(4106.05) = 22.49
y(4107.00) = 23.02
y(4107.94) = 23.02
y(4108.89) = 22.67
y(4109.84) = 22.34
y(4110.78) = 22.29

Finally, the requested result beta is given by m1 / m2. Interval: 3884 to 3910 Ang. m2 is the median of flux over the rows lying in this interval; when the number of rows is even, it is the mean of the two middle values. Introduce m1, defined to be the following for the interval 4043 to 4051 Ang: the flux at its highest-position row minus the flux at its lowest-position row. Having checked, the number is 0.1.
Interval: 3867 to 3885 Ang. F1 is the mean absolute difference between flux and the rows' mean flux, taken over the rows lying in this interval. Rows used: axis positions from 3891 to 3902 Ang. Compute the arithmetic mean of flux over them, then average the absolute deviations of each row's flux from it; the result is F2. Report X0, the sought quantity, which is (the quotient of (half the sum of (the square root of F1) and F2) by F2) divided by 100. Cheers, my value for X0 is 0.011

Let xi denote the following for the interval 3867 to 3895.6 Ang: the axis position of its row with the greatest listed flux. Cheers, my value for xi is 3875.47 Ang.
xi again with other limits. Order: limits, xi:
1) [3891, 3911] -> 3896.95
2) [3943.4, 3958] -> 3950.25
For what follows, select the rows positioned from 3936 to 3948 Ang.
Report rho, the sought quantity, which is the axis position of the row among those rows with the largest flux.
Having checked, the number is 3947.52 Ang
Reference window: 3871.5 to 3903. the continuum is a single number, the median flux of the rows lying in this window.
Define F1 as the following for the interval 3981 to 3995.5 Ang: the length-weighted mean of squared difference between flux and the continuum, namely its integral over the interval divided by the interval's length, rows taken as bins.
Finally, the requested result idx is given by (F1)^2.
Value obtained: 559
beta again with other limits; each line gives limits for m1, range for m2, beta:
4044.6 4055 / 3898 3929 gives 0.1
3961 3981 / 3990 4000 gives 0.3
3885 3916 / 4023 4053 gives 0.2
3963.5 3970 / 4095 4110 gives -0.3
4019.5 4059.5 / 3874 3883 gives 0.0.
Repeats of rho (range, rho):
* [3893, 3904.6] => 3896.95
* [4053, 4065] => 4059.99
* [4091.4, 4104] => 4091.90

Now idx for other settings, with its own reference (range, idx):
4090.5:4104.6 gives 583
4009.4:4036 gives 1138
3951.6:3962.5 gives 12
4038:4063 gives 1249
